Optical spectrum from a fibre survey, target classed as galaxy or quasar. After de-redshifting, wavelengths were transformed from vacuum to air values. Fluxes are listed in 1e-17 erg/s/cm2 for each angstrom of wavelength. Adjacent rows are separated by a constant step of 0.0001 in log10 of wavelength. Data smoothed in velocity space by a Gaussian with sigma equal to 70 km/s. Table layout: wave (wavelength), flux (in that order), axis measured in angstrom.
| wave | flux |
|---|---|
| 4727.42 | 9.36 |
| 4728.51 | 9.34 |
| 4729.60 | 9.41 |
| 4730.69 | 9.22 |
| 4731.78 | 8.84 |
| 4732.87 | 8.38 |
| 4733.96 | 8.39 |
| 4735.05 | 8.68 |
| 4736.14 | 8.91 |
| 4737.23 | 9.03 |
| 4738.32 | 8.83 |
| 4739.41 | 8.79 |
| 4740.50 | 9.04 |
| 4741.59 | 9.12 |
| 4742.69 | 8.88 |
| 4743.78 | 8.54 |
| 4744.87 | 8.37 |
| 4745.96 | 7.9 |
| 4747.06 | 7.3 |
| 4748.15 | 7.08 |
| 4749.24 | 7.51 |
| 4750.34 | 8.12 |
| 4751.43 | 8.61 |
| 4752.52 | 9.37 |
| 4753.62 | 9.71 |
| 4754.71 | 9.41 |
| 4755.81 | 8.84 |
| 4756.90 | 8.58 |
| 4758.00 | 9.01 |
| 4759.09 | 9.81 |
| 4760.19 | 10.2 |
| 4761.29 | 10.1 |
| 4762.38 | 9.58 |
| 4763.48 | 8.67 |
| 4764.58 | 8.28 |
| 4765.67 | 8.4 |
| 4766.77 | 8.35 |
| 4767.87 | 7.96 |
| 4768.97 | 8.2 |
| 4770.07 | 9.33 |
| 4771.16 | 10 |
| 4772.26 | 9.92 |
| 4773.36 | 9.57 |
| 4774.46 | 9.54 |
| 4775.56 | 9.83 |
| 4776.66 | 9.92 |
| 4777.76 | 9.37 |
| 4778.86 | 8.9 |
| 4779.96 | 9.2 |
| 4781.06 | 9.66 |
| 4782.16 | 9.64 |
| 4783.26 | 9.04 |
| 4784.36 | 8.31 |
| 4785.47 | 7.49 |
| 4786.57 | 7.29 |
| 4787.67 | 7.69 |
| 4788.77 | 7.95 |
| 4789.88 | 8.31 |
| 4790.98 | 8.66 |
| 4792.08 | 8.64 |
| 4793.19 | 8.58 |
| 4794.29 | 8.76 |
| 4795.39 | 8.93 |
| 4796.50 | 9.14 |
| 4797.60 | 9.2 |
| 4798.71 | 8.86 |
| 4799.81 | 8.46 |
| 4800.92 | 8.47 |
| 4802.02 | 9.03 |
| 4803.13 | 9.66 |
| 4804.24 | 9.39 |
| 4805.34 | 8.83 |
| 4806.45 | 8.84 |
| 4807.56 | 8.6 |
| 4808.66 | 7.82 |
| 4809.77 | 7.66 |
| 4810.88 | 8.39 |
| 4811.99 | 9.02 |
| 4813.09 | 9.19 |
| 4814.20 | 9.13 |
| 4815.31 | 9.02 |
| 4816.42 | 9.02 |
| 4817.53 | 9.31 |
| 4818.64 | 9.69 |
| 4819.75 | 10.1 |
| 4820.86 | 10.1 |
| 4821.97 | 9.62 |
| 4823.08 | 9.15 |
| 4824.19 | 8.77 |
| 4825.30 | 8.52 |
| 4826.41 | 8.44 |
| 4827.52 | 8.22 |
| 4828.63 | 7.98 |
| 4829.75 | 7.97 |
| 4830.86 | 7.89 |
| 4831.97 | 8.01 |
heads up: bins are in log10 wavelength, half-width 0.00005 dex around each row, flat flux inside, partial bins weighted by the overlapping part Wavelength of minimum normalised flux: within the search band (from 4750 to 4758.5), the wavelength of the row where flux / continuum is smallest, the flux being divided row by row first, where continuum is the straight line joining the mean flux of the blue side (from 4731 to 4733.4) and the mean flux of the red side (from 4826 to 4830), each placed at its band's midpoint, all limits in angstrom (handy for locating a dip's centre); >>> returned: 4750.34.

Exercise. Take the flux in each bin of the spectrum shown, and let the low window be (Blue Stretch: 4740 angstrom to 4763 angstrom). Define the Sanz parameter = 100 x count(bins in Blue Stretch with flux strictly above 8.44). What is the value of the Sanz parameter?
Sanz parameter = 1500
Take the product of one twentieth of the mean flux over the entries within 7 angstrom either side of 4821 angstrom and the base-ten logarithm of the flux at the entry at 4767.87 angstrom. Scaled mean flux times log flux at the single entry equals 0.413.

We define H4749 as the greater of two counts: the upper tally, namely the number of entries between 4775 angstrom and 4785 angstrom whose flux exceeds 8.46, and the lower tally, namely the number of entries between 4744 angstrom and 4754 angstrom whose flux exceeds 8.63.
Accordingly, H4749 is 8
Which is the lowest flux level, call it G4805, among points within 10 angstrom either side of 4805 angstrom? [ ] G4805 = 7.66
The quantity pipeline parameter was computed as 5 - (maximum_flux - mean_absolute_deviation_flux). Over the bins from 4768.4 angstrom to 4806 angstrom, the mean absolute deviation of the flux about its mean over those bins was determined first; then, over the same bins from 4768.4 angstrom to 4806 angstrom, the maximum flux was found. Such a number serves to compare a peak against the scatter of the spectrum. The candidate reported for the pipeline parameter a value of -4.4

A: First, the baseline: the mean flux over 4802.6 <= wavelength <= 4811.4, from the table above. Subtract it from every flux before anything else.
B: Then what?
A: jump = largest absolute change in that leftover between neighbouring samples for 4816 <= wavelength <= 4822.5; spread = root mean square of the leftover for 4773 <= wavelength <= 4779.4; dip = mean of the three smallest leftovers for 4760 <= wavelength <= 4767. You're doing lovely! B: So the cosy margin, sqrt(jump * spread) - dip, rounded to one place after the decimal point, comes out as 1.0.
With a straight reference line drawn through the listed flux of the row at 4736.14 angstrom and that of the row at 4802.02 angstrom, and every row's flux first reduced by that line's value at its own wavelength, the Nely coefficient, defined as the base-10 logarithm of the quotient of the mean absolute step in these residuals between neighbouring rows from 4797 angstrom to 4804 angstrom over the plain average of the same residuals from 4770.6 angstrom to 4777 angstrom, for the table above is -0.3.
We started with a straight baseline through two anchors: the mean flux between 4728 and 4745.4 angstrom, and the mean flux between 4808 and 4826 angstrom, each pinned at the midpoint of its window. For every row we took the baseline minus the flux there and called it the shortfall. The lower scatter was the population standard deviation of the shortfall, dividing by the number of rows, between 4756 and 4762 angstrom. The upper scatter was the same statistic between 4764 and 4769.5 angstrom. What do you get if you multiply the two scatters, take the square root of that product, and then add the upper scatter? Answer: 0.5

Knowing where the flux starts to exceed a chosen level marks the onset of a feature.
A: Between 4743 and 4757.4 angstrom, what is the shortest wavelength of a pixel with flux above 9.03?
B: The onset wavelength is 4752.52 angstrom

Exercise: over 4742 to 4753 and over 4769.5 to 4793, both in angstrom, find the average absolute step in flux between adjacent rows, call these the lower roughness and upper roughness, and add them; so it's 0.81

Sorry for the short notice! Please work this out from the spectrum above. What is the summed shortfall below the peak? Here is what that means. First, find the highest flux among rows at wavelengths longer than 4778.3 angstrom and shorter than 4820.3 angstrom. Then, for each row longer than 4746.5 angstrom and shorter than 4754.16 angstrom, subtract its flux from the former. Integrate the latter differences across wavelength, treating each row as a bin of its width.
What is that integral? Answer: 14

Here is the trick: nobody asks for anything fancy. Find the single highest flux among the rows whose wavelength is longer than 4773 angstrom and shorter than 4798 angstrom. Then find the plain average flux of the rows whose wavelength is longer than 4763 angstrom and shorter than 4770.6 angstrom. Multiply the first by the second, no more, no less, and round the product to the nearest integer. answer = 84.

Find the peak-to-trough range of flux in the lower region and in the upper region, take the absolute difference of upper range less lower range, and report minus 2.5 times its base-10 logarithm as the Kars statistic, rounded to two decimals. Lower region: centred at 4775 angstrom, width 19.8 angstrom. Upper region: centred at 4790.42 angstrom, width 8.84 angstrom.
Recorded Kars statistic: 0.61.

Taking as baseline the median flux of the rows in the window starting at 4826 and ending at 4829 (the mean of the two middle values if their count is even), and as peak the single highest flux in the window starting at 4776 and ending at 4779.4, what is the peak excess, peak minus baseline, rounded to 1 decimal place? 1.7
